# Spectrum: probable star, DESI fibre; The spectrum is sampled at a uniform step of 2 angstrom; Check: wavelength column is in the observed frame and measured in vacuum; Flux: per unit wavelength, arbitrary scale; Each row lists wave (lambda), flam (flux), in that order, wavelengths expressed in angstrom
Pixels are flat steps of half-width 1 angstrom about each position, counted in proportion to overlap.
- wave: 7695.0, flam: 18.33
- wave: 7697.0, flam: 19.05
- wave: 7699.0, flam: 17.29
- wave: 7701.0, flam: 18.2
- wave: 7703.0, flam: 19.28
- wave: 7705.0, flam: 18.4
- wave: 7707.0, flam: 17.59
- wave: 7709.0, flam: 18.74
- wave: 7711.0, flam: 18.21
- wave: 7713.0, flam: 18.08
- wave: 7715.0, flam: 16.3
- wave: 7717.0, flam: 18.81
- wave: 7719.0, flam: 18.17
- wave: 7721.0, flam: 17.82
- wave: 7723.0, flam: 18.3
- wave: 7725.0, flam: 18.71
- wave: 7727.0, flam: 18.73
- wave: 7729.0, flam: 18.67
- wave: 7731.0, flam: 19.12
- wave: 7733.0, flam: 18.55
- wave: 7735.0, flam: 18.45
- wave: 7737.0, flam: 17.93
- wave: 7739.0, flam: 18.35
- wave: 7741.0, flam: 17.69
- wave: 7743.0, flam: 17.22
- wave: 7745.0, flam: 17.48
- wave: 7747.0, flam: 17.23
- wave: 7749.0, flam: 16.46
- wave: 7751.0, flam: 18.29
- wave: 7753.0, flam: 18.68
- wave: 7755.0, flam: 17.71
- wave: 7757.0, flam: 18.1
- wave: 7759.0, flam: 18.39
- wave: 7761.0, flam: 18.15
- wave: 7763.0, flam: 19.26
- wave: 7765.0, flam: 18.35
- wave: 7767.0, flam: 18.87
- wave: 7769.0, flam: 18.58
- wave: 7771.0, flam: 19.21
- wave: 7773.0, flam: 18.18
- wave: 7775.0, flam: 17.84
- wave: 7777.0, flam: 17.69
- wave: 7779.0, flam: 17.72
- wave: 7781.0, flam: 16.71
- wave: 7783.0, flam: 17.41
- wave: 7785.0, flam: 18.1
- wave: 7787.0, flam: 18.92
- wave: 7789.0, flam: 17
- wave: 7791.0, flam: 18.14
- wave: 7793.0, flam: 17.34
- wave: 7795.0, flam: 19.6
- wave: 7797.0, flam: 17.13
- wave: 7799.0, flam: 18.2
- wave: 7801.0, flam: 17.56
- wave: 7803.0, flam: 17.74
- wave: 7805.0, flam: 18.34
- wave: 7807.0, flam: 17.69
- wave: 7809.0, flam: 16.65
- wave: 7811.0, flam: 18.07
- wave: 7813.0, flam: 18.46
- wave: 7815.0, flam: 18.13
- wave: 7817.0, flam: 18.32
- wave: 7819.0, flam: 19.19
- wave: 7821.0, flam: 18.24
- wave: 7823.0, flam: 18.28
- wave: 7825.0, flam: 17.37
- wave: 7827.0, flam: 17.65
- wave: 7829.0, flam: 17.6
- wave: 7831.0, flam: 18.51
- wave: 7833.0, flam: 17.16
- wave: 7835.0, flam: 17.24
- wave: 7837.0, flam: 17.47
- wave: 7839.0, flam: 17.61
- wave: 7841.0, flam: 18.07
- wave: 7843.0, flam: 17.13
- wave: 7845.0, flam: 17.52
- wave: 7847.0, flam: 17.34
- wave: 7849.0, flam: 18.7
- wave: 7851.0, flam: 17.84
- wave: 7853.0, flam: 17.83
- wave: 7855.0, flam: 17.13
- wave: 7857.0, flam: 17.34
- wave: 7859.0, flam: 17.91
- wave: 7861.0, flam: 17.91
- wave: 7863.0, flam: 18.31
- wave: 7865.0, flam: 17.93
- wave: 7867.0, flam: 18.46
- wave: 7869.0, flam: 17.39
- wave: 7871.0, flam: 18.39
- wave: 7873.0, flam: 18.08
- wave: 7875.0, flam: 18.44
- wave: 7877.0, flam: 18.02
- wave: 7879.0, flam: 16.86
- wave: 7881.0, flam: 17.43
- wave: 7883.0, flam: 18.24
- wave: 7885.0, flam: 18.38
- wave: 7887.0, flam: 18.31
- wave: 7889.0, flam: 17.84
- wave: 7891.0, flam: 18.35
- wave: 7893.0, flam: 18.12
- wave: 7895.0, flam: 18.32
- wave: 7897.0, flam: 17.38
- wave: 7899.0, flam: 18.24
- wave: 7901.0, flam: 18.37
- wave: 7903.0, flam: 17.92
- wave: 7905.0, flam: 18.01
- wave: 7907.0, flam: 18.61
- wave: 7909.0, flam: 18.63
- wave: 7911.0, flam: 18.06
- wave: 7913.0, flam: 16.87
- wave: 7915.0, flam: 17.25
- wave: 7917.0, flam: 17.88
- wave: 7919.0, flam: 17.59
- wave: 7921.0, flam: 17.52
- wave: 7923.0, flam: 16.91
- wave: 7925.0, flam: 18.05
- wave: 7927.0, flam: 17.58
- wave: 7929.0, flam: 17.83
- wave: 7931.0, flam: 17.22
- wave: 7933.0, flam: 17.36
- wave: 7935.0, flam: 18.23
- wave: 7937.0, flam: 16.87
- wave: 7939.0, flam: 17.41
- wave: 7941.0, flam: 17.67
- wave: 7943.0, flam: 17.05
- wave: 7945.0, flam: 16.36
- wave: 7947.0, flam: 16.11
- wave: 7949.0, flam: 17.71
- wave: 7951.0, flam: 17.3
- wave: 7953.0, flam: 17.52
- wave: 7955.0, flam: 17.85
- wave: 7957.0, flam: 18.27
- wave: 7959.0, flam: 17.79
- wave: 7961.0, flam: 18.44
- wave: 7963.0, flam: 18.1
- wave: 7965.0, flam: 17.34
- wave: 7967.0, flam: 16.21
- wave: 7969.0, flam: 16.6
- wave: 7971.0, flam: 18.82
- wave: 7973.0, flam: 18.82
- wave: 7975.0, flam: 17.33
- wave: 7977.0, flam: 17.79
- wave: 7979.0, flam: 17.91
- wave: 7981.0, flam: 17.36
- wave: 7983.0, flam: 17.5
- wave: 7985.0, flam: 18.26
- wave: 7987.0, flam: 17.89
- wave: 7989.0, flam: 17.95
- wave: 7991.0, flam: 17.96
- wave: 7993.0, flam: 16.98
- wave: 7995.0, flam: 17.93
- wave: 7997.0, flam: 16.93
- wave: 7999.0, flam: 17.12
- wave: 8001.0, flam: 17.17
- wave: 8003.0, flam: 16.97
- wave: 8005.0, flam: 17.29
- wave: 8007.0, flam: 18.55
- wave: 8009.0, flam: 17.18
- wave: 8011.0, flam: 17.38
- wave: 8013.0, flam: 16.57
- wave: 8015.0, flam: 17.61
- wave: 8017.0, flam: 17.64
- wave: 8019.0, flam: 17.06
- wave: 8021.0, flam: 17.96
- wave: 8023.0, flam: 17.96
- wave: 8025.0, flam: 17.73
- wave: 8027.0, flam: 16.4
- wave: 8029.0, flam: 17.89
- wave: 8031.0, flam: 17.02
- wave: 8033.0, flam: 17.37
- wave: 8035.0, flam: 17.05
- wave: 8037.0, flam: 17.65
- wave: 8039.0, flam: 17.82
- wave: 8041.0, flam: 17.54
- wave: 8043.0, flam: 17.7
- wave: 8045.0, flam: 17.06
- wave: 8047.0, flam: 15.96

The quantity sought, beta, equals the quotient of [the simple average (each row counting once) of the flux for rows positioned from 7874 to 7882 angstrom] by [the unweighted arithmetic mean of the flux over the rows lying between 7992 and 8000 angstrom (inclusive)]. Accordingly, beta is 1.03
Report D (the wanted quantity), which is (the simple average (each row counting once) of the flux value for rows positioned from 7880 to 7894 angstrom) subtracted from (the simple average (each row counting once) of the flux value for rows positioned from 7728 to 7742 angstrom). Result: 0.3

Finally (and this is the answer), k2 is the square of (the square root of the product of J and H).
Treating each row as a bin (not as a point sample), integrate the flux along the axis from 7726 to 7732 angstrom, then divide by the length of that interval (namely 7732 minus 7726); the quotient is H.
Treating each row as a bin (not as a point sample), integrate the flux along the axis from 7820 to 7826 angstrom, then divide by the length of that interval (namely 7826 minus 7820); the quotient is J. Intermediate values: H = 18.8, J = 18.0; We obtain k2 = 338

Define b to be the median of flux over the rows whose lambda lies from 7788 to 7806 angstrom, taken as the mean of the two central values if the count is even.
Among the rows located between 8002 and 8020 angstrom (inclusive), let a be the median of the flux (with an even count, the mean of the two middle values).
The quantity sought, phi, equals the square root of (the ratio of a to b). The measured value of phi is 0.99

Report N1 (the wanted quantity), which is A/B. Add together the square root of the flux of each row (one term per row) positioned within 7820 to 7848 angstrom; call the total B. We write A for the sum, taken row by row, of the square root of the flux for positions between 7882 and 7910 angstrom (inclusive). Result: 1.02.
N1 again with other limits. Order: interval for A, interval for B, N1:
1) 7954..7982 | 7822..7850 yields 1.00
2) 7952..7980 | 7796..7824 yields 0.99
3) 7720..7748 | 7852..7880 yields 1.01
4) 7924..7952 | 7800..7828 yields 0.98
